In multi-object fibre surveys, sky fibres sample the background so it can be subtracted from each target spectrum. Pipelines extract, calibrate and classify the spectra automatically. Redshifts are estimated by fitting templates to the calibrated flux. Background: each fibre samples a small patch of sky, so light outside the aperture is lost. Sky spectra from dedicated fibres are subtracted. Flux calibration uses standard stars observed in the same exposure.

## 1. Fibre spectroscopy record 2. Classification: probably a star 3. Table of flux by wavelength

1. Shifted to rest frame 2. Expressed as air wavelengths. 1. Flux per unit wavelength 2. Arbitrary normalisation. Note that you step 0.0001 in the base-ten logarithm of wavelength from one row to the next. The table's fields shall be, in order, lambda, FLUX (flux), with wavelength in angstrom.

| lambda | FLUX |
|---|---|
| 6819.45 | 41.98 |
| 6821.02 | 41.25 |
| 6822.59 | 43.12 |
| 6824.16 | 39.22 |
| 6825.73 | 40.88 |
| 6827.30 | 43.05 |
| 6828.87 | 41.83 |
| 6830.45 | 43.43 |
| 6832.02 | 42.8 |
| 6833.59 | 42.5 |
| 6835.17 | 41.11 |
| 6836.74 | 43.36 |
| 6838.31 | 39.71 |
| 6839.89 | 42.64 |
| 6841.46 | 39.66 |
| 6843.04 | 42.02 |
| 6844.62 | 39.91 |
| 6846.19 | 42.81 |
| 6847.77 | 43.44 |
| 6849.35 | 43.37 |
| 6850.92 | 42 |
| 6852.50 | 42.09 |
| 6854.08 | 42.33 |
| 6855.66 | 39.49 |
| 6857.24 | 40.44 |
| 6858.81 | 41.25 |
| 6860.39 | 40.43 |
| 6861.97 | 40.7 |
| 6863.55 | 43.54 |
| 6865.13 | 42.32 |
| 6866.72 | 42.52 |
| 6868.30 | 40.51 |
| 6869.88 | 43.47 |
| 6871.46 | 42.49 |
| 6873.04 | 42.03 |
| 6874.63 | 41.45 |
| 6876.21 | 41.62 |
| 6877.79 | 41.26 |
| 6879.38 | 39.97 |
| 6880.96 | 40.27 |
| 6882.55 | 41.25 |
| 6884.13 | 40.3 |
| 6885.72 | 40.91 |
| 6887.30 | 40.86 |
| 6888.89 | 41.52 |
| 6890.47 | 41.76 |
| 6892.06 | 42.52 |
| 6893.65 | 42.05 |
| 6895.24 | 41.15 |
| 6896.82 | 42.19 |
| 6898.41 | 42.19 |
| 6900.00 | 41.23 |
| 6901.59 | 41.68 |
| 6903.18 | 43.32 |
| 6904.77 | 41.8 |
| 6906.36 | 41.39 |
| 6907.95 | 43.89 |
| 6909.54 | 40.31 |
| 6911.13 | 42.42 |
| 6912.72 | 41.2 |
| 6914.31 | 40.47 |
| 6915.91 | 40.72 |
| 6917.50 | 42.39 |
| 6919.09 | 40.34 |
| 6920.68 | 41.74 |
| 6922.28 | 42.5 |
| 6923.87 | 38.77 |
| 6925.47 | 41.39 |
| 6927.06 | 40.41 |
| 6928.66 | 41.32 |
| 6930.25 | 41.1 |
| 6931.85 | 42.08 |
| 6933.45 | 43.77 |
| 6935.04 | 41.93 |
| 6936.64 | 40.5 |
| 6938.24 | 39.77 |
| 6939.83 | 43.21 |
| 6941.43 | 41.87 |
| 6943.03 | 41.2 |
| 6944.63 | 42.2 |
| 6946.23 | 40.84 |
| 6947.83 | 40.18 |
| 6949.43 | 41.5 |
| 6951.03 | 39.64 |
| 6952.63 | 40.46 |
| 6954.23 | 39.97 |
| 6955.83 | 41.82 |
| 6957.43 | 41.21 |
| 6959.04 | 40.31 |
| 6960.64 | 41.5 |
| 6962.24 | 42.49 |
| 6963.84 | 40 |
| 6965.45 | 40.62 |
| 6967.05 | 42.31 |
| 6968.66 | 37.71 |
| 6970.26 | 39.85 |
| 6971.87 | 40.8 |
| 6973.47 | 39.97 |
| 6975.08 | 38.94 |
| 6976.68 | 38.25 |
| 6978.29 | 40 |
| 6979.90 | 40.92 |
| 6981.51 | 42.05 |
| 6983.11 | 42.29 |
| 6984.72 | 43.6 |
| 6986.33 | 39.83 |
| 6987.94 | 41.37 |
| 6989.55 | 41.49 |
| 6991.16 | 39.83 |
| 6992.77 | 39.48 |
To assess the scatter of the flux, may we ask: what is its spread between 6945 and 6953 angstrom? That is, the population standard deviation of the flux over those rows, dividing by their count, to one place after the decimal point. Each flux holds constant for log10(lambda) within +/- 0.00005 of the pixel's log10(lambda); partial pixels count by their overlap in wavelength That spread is 0.6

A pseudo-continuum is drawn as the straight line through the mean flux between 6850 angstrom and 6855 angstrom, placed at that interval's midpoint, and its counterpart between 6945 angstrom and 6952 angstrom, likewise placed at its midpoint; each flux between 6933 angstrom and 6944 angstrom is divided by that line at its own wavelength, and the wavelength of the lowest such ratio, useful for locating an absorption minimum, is 6938.24 angstrom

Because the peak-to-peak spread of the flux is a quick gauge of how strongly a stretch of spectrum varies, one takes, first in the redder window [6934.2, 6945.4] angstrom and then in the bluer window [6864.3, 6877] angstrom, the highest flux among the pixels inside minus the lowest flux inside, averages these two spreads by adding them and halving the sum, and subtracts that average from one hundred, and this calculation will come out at 96.8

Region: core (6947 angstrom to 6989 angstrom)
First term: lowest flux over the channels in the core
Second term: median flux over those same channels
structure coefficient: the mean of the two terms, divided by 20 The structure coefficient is 1.96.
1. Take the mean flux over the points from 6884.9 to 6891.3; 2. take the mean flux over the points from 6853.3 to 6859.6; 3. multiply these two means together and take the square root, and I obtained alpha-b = 41.1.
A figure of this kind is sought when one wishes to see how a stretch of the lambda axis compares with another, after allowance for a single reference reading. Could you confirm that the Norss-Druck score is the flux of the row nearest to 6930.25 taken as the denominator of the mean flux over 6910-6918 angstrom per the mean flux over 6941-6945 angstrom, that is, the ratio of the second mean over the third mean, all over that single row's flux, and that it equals 0.0241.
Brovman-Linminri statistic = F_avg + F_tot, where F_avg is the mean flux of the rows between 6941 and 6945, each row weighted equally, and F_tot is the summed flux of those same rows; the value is 167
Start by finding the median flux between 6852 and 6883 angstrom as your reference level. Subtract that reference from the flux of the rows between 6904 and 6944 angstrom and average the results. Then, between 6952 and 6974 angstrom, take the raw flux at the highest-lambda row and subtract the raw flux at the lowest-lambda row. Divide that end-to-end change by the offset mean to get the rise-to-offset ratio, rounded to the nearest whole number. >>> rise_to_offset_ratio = -5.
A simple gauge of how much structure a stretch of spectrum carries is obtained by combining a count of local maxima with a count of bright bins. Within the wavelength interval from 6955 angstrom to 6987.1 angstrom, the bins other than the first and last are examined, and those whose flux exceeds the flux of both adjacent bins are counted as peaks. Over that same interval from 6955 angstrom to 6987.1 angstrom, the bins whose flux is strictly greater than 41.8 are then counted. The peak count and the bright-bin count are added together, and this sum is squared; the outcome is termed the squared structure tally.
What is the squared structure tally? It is 100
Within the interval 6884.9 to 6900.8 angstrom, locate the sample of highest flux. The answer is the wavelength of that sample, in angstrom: 6892.06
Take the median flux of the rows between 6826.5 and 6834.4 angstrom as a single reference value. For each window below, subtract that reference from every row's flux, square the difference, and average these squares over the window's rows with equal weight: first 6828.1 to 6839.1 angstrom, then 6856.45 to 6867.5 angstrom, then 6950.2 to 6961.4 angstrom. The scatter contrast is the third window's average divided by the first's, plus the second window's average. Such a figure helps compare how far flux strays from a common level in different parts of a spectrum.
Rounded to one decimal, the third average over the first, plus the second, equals 5.2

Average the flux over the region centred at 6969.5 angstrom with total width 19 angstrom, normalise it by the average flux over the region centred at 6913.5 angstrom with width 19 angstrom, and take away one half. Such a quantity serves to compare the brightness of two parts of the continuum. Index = 0.466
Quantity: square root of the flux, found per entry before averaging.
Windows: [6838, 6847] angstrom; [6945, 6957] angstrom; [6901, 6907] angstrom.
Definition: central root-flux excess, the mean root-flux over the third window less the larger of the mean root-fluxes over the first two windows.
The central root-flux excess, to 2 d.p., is 0.07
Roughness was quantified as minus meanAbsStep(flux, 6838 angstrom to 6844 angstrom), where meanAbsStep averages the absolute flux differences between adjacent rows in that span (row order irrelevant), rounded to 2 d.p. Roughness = -2.76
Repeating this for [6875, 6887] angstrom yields -0.75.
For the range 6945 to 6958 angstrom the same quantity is -1.09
